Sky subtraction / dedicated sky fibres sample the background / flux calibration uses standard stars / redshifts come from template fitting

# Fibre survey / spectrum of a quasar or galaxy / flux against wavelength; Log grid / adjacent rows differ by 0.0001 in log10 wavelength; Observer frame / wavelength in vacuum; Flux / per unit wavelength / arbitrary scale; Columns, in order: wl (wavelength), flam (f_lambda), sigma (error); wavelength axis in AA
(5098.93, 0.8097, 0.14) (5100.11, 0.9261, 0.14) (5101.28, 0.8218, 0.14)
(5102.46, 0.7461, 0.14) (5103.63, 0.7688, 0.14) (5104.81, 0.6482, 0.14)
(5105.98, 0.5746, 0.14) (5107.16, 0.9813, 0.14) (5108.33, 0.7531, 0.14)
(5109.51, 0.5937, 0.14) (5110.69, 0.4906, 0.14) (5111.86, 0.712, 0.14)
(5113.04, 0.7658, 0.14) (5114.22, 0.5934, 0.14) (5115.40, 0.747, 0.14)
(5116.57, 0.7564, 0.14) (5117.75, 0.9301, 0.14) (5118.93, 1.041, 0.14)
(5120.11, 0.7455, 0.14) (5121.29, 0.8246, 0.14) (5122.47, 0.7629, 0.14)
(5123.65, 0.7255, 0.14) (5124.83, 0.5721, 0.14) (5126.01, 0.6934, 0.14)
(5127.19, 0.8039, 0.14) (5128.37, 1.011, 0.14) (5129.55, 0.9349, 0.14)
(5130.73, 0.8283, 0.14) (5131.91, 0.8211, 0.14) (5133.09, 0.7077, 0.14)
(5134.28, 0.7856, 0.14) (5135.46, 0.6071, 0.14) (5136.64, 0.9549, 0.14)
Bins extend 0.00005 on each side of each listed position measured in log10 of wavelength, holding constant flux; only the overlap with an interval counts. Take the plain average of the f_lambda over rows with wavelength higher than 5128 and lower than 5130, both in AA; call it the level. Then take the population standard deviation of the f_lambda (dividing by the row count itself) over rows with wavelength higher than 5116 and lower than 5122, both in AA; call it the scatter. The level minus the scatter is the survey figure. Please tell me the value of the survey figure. 0.86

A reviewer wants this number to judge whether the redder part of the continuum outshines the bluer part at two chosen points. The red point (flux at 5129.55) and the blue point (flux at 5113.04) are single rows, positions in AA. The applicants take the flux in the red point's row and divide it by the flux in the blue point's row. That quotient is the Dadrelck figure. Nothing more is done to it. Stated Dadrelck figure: 1.2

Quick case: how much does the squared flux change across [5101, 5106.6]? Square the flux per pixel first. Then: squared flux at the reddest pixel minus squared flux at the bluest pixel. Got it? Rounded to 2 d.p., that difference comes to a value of -0.35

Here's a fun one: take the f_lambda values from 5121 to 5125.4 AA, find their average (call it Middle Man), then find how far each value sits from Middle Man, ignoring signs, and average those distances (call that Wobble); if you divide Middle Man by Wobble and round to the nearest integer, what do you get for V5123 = 10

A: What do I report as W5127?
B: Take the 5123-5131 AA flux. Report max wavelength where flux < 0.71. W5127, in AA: 5126.01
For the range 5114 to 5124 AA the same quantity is 5114.22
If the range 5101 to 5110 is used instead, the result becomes 5109.51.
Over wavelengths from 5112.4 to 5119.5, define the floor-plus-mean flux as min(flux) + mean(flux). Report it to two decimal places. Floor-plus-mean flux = 1.40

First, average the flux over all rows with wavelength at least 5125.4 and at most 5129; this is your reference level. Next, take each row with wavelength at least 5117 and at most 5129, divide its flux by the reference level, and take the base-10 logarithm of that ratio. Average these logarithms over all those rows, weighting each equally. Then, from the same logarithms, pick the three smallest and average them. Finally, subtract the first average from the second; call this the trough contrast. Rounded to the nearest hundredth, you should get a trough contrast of -0.08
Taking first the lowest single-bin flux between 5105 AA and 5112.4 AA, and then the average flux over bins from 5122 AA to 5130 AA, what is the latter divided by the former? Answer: 1.60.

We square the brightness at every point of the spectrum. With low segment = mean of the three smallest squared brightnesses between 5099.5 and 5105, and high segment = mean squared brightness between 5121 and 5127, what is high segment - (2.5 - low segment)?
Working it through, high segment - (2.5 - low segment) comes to -1.46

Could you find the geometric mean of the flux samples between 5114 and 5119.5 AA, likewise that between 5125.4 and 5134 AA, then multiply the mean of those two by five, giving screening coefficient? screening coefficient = 4.05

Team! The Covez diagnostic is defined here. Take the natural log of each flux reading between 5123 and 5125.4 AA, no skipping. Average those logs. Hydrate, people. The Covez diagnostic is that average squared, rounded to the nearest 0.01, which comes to 0.19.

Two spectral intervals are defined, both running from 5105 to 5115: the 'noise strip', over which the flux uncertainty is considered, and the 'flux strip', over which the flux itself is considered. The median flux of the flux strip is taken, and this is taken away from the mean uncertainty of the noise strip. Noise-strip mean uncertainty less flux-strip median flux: -0.51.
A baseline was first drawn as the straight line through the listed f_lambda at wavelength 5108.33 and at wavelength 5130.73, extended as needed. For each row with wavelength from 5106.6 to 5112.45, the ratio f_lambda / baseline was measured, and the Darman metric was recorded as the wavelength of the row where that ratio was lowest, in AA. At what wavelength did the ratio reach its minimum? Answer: 5110.69 AA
